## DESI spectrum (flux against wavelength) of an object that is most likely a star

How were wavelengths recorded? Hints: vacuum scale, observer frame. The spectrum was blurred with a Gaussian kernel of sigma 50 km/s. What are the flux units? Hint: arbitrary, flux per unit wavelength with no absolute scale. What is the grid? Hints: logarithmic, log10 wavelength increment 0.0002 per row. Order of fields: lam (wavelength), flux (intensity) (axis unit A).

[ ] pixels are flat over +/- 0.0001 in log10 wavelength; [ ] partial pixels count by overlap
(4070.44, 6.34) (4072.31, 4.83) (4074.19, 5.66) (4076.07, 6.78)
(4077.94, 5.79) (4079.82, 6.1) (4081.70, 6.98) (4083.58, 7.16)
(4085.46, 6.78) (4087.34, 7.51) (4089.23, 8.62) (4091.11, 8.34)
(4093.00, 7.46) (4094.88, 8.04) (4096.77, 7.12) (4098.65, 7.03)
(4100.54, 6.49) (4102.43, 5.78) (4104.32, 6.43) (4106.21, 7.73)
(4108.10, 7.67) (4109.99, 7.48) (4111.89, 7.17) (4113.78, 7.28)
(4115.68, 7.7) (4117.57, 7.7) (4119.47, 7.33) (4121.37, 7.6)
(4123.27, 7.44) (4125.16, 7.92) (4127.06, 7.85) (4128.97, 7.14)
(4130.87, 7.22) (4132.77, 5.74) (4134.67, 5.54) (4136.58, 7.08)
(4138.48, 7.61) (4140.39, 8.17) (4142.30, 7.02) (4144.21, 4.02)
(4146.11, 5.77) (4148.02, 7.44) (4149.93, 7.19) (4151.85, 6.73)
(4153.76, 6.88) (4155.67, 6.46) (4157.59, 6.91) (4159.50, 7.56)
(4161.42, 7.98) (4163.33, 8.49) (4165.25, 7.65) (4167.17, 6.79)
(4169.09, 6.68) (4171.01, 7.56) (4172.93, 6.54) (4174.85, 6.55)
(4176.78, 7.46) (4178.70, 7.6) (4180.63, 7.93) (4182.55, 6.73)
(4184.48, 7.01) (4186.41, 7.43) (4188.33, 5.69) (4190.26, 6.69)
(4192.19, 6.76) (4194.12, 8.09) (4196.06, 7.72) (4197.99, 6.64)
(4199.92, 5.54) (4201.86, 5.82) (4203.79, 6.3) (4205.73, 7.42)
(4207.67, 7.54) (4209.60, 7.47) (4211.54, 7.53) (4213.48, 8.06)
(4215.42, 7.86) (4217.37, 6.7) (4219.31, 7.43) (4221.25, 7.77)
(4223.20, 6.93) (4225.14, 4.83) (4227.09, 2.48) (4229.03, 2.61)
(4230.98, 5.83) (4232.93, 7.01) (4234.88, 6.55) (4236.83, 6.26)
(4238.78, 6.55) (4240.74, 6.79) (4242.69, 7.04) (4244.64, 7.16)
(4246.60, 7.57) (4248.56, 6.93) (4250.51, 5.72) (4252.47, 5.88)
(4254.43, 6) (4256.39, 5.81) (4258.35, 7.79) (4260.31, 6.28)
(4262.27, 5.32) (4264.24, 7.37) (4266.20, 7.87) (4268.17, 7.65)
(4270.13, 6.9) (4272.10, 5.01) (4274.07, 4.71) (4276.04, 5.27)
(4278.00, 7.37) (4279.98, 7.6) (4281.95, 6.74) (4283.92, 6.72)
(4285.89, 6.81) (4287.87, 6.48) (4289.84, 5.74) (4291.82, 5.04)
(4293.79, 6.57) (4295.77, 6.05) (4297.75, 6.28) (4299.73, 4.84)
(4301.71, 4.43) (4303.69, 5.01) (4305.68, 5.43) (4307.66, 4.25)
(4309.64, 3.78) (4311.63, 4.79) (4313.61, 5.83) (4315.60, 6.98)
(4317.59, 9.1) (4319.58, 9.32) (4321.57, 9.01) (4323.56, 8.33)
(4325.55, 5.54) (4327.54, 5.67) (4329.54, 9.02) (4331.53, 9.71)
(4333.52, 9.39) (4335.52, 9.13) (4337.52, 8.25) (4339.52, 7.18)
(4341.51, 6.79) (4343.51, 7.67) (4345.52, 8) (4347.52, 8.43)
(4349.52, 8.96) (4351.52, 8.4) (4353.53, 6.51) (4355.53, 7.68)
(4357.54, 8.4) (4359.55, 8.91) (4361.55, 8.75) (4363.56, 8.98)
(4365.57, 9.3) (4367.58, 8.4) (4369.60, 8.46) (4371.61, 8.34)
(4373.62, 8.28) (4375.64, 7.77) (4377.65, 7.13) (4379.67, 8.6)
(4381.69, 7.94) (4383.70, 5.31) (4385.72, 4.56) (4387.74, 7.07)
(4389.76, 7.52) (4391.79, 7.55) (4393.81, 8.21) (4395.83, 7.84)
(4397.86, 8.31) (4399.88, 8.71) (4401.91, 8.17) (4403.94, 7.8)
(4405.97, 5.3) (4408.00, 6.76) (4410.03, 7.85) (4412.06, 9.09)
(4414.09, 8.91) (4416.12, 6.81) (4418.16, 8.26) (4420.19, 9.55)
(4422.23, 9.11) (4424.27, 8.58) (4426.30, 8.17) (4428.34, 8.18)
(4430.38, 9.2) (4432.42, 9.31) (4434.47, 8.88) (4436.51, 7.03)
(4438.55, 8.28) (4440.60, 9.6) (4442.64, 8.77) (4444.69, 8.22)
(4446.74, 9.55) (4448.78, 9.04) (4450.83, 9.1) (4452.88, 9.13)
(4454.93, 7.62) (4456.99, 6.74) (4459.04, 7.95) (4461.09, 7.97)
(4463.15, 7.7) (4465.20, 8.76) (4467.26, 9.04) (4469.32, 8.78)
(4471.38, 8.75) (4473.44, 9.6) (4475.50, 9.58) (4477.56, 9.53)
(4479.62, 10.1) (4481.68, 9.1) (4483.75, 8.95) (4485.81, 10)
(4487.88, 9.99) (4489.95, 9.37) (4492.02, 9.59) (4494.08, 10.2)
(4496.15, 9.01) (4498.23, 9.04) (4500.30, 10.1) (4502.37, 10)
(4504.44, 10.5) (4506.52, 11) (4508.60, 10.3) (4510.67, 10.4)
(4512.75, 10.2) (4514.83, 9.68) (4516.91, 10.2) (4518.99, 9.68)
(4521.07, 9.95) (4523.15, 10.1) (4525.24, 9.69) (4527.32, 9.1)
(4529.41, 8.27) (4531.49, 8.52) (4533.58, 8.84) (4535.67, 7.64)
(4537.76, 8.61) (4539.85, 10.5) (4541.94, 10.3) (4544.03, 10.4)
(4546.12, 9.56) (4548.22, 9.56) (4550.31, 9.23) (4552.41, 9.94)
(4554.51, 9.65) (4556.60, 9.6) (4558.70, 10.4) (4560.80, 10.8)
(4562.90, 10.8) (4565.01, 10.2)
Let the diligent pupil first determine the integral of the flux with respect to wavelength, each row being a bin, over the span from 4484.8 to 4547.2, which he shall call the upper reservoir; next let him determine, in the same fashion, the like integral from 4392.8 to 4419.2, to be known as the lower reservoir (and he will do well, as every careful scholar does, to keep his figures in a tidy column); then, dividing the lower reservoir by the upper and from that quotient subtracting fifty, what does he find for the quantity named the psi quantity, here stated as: -49.7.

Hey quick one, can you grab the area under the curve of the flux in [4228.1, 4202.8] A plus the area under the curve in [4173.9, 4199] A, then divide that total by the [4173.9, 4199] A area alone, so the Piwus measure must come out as 1.96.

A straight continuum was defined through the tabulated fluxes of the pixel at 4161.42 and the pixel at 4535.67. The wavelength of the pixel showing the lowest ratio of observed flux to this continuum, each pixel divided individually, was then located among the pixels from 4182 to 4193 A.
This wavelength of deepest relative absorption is 4188.33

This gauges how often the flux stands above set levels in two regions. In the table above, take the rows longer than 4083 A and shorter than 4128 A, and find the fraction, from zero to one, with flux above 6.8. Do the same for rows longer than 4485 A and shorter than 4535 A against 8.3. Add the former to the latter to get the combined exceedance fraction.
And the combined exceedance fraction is 1.79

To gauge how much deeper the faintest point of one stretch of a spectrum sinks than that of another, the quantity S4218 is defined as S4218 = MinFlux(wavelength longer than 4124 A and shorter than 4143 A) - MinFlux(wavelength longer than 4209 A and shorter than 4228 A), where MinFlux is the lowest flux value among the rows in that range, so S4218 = 3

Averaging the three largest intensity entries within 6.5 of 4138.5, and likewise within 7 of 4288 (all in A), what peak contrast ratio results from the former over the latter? 1.13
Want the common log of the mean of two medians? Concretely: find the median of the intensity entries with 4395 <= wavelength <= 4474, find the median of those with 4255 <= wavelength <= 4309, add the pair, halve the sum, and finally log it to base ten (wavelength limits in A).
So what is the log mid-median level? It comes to 0.871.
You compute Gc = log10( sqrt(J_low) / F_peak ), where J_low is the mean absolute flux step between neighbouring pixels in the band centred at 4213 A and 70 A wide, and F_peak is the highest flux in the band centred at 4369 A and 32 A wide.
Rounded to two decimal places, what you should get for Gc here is -1.03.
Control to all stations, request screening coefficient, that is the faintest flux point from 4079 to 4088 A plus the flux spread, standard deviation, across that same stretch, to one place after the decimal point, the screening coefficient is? 6.6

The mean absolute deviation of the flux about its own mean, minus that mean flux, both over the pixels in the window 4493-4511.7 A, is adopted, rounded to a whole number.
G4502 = -10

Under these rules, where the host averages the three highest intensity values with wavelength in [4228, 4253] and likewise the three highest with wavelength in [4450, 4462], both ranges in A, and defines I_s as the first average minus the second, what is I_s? -1.5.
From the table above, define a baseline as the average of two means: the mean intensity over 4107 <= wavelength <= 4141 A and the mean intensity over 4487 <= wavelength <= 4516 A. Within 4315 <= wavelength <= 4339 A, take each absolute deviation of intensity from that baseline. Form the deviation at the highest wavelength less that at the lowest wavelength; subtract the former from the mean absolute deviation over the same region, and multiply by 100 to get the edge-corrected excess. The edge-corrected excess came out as 232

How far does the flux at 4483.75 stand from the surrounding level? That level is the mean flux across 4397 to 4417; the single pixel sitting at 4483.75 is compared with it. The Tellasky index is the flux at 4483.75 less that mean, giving 1.2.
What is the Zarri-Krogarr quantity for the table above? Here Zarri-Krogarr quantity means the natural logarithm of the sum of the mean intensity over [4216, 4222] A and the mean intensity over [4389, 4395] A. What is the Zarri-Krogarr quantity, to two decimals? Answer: 2.71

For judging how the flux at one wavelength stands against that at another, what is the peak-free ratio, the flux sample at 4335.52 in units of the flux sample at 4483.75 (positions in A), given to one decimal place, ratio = 1.0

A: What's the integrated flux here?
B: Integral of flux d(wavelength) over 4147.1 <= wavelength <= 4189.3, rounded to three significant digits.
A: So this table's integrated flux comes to 302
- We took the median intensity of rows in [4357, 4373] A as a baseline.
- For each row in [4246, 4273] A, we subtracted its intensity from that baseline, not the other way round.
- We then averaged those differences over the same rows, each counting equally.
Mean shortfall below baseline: 2.0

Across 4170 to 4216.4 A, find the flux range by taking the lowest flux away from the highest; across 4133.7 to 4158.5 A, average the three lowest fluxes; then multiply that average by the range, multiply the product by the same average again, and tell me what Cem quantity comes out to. 67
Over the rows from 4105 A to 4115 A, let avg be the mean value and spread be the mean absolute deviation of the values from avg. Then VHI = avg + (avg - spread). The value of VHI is 14.7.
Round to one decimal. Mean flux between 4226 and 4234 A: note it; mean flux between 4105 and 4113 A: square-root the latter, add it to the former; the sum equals 7.2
